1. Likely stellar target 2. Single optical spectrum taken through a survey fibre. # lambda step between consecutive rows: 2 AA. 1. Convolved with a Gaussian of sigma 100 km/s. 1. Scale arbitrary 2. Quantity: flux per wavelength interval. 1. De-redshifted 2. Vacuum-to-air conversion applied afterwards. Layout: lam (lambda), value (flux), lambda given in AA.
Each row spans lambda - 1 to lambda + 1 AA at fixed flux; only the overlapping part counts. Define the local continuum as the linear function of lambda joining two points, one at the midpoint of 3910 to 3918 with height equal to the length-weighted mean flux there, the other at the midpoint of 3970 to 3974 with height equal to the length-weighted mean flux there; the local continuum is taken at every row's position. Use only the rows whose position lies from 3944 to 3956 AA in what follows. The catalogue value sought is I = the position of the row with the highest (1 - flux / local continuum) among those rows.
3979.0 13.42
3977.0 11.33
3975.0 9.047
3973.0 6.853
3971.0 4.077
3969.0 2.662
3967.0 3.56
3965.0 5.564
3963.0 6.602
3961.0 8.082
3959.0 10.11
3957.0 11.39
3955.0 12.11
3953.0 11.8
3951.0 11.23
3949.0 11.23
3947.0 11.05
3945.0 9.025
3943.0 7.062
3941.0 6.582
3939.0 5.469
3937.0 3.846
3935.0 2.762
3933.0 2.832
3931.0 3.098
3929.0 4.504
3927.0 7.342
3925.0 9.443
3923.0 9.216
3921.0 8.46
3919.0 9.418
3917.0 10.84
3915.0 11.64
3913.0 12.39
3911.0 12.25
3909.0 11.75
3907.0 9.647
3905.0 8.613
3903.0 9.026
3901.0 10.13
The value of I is 3945.0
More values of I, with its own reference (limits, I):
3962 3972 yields 3969.0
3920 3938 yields 3935.0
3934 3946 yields 3935.0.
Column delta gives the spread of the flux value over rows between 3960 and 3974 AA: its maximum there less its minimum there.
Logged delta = 5.4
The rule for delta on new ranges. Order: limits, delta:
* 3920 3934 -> 6.6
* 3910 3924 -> 3.9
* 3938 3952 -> 5.8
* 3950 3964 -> 5.5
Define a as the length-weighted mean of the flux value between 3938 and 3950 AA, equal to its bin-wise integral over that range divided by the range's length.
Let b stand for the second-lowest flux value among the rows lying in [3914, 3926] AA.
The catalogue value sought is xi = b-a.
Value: 0.8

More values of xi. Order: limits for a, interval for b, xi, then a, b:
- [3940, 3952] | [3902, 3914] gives -0.3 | 9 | 9.026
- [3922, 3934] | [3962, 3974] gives -2.5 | 6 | 3.56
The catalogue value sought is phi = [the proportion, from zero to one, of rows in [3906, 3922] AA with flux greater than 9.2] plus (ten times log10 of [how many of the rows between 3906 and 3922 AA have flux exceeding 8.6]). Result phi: 9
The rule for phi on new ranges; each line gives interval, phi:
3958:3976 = 3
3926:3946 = 0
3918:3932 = 5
